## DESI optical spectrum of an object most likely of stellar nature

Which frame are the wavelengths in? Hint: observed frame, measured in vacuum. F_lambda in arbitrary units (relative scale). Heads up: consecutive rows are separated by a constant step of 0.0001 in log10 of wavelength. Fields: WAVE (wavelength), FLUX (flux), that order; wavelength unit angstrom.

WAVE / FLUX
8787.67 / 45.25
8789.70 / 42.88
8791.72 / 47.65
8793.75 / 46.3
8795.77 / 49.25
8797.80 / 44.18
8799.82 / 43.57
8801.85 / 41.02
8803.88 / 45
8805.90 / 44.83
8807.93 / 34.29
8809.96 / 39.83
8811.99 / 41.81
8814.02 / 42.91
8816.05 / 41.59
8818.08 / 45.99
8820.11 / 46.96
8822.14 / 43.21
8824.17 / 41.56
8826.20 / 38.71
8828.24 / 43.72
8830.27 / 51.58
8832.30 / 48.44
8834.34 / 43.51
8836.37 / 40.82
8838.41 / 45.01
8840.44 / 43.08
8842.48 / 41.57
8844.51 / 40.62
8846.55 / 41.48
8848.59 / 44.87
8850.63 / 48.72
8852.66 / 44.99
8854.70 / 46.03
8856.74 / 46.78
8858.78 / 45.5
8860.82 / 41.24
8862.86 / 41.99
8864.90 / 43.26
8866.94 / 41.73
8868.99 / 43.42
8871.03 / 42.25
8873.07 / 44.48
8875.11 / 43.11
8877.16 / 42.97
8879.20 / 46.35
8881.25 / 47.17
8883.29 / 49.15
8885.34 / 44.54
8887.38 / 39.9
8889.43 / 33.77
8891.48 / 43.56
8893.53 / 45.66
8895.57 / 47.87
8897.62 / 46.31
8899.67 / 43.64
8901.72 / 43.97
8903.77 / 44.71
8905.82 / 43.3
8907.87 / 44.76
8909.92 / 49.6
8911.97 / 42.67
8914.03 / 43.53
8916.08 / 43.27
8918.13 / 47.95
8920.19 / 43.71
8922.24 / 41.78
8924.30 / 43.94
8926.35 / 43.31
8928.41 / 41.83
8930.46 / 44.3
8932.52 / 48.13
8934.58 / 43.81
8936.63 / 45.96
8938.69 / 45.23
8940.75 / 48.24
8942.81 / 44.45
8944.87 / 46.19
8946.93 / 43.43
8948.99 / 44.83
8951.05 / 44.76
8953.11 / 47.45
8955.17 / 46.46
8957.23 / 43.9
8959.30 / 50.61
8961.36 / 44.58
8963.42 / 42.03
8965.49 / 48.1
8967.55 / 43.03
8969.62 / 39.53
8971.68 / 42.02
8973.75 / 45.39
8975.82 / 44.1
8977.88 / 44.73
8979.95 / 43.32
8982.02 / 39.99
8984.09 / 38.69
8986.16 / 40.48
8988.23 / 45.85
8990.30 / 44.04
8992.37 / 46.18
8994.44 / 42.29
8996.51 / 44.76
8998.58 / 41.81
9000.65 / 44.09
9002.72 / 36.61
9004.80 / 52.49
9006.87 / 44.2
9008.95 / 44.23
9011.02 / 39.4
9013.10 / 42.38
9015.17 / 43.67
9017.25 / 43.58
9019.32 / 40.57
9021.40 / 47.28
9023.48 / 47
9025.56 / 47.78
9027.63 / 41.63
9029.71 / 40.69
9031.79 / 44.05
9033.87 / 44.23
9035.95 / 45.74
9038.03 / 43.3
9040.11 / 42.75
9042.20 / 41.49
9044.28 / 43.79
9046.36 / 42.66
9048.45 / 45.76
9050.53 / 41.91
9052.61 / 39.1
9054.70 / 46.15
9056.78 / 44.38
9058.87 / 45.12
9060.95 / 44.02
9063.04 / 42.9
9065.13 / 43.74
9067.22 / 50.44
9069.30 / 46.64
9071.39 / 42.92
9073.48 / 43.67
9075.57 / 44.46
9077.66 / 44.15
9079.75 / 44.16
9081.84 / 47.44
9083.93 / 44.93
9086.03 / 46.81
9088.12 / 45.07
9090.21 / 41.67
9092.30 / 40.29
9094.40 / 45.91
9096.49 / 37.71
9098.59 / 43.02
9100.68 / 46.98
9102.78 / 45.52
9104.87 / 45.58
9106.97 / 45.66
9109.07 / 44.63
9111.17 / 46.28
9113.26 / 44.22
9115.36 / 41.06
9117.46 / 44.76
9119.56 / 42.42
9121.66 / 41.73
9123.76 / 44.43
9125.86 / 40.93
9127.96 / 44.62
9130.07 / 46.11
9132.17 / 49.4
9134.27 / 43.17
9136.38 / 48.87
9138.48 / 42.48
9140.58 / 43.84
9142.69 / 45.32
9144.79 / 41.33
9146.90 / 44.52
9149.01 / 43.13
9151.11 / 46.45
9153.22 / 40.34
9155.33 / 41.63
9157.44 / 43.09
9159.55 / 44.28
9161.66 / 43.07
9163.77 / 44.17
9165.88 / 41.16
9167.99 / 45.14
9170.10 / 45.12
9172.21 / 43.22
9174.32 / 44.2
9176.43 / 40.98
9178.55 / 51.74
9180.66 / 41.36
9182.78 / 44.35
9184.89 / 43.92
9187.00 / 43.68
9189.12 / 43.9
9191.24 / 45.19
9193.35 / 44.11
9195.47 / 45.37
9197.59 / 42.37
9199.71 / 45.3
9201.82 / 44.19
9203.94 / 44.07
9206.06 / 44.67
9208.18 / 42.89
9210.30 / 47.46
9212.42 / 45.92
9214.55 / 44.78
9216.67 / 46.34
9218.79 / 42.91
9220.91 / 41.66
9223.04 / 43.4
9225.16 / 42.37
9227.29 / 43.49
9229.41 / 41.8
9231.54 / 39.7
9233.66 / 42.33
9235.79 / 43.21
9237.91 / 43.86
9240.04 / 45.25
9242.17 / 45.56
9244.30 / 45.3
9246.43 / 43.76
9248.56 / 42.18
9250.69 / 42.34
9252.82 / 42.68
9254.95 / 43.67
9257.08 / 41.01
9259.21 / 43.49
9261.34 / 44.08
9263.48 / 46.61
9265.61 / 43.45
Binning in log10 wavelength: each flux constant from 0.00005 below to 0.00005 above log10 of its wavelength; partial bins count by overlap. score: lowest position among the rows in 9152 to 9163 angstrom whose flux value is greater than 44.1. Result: 9159.55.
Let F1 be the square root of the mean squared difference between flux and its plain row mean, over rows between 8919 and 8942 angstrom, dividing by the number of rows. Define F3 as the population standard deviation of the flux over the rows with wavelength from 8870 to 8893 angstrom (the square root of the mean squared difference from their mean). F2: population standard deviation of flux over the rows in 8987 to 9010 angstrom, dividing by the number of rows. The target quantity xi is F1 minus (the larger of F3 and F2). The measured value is -1.8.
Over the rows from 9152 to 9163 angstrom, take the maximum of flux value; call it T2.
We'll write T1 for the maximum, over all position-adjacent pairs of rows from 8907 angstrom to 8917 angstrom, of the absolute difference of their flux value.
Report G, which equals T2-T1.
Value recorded 37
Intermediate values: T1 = 7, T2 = 44.28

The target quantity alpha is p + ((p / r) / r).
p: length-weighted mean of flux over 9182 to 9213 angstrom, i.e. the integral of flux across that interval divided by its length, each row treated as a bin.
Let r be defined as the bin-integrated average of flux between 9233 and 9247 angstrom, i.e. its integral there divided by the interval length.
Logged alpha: 44.5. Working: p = 44.5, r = 44.2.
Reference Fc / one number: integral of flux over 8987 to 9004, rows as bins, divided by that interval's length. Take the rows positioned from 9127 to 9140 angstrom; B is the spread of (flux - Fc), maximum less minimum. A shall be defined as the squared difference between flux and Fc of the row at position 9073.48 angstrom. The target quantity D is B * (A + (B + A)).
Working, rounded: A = 0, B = 7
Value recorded 50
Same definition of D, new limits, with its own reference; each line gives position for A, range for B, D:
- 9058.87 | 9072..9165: 214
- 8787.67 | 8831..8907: 353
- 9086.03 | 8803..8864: 724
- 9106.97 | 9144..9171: 105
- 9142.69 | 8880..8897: 361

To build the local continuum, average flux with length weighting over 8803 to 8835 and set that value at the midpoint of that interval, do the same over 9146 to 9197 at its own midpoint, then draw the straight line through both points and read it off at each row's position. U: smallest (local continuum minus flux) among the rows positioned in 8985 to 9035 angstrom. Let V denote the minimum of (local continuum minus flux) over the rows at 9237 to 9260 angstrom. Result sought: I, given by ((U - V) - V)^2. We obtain 33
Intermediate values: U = -8.8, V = -1.5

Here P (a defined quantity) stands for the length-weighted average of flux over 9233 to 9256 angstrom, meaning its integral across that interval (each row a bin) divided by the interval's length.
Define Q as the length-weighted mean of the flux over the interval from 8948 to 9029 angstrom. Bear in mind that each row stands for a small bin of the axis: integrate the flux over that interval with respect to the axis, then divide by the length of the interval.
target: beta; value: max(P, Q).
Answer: 43.9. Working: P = 43.7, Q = 43.9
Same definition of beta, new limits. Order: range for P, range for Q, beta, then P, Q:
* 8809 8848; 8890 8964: 44.9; 43.3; 44.9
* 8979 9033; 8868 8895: 43.6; 43.4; 43.6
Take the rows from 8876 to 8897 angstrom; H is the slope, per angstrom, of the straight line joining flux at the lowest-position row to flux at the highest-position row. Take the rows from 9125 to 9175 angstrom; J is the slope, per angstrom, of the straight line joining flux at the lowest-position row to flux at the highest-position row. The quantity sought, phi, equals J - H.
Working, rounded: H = 0.3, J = 0.07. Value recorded -0.2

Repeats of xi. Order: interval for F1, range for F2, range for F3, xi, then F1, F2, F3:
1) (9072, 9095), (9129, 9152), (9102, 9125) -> -0.5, 2.0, 2.45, 1.6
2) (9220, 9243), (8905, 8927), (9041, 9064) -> -0.6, 1.6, 2.23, 2.0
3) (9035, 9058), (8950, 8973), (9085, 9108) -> -1.0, 2.0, 3.04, 2.8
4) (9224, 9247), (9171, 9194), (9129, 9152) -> -1.0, 1.7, 2.66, 2.4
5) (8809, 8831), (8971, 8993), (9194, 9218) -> 1.0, 3.4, 2.41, 1.4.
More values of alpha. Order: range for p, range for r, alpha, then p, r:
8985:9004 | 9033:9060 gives 43.0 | 43.0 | 43.6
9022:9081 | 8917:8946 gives 44.2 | 44.1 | 44.9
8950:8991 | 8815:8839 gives 44.0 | 43.9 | 44.2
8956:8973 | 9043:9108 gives 44.3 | 44.3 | 44.3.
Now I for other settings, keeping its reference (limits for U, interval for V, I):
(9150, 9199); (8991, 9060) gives 97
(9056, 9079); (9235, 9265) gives 2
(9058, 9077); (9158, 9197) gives 80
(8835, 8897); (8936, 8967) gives 70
